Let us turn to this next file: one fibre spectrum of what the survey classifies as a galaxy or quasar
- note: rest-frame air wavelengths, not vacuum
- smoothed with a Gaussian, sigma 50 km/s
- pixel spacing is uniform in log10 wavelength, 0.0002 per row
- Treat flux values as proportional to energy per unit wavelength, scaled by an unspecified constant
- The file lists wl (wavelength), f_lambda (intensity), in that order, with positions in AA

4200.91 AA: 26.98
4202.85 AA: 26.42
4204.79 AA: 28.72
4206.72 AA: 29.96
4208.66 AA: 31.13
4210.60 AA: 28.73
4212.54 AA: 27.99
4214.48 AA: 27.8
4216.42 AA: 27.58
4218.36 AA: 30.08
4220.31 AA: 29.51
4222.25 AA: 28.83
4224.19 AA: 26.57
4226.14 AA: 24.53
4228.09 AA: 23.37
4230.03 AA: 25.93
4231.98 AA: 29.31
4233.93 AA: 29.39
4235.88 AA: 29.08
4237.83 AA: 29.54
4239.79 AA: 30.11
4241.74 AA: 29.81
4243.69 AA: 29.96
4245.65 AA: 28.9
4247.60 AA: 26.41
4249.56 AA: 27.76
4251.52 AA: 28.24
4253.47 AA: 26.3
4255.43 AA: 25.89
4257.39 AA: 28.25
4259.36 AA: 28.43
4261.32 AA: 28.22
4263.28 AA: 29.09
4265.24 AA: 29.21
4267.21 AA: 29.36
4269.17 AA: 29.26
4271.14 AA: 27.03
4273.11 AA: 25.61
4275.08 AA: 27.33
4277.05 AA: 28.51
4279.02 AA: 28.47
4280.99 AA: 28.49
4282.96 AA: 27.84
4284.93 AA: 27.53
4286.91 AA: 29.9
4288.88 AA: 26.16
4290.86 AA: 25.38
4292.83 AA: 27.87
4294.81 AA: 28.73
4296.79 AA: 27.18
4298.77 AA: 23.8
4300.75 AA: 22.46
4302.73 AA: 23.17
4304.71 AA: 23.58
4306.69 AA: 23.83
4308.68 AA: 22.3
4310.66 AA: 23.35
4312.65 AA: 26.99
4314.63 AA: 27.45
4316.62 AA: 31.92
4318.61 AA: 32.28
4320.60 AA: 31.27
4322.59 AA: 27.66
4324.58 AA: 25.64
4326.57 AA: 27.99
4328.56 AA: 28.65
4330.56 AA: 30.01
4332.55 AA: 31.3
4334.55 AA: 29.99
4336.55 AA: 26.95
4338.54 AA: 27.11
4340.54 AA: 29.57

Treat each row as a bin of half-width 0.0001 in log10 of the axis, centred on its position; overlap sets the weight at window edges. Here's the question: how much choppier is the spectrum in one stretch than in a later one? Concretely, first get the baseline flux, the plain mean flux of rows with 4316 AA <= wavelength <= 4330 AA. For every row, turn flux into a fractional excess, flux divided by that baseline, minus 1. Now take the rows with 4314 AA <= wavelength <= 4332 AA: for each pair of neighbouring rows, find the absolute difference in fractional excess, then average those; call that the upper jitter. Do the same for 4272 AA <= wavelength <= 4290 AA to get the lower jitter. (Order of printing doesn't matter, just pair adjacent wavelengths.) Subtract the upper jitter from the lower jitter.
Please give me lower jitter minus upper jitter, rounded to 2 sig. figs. -0.025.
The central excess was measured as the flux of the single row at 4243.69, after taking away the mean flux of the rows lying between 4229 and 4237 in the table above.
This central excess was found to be 1.5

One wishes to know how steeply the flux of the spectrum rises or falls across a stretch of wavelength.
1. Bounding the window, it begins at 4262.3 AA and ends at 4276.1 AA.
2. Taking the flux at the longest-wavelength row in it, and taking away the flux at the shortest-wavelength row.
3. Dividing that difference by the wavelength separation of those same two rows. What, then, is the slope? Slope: -0.15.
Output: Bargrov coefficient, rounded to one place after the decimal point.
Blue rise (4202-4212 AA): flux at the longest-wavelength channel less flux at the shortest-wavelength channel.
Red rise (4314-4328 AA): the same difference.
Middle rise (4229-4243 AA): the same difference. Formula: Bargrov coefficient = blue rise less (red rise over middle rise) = 2.2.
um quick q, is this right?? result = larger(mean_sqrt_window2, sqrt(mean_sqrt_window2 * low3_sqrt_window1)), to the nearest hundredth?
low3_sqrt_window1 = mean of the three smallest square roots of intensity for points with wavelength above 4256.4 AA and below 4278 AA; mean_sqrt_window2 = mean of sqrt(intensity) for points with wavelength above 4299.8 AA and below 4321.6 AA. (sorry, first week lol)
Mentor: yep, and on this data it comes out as 5.14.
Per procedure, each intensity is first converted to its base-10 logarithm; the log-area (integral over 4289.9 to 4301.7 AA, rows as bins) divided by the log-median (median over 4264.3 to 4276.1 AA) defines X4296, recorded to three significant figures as 11.5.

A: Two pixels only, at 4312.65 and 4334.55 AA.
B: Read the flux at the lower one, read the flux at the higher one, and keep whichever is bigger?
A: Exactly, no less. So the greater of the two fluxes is 30.0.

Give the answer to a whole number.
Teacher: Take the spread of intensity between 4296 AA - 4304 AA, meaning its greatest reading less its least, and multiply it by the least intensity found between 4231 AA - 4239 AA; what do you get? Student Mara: 137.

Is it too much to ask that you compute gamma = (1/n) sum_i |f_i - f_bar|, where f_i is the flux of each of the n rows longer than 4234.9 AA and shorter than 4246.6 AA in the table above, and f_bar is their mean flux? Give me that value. 0.39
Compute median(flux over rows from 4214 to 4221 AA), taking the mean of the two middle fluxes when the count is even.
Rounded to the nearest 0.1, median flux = 28.7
